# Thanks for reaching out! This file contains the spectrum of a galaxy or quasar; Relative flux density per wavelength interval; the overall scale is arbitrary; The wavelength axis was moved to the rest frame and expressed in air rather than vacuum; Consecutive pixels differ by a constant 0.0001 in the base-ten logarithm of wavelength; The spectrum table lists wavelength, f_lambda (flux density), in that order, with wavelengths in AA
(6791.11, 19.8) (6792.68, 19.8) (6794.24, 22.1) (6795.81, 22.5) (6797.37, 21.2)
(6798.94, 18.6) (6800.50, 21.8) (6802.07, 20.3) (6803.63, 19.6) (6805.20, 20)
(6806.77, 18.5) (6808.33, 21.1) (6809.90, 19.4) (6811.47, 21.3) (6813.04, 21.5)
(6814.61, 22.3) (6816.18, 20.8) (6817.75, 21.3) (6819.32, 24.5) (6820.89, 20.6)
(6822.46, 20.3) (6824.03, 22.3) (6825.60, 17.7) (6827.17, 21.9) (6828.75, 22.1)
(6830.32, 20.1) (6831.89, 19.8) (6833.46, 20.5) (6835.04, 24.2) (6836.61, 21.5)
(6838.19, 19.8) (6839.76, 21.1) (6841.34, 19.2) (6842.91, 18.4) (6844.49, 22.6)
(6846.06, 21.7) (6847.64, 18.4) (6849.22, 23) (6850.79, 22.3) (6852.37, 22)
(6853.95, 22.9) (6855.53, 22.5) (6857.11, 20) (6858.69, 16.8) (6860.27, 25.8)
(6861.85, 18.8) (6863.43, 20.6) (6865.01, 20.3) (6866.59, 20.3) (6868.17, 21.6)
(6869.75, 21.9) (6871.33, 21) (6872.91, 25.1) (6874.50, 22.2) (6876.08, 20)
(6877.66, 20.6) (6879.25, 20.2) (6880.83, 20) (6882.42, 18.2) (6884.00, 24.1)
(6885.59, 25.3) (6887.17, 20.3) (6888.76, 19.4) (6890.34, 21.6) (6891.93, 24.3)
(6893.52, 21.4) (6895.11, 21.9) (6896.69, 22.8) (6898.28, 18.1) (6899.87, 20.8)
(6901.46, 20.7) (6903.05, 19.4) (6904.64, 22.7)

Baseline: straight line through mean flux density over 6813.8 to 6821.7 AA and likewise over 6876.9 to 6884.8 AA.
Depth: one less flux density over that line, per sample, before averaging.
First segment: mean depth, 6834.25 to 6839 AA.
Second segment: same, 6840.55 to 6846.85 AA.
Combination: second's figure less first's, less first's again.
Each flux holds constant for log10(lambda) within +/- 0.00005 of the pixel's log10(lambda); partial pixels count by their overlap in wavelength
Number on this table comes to 0.07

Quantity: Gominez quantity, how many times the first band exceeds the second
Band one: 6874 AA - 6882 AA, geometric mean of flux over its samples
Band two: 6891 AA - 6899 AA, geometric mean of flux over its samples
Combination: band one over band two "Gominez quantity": 0.95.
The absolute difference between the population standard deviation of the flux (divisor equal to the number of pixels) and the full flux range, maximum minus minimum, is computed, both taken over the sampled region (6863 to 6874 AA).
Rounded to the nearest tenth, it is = 3.2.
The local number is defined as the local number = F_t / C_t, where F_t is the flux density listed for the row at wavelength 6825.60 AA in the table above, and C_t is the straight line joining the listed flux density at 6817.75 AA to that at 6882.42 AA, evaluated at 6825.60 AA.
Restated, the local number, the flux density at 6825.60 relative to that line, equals 0.85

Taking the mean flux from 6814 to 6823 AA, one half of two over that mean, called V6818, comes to 0.0462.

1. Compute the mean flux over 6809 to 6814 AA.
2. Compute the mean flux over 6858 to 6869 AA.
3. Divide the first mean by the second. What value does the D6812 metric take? 1.01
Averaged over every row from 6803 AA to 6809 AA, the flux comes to 19.8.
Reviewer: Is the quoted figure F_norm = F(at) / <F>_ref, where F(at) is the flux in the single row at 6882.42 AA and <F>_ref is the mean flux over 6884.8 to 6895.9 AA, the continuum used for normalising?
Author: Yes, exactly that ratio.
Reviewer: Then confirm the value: 0.83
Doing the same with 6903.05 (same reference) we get 0.88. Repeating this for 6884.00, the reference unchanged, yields 1.09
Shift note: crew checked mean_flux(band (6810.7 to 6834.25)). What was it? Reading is 21.1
